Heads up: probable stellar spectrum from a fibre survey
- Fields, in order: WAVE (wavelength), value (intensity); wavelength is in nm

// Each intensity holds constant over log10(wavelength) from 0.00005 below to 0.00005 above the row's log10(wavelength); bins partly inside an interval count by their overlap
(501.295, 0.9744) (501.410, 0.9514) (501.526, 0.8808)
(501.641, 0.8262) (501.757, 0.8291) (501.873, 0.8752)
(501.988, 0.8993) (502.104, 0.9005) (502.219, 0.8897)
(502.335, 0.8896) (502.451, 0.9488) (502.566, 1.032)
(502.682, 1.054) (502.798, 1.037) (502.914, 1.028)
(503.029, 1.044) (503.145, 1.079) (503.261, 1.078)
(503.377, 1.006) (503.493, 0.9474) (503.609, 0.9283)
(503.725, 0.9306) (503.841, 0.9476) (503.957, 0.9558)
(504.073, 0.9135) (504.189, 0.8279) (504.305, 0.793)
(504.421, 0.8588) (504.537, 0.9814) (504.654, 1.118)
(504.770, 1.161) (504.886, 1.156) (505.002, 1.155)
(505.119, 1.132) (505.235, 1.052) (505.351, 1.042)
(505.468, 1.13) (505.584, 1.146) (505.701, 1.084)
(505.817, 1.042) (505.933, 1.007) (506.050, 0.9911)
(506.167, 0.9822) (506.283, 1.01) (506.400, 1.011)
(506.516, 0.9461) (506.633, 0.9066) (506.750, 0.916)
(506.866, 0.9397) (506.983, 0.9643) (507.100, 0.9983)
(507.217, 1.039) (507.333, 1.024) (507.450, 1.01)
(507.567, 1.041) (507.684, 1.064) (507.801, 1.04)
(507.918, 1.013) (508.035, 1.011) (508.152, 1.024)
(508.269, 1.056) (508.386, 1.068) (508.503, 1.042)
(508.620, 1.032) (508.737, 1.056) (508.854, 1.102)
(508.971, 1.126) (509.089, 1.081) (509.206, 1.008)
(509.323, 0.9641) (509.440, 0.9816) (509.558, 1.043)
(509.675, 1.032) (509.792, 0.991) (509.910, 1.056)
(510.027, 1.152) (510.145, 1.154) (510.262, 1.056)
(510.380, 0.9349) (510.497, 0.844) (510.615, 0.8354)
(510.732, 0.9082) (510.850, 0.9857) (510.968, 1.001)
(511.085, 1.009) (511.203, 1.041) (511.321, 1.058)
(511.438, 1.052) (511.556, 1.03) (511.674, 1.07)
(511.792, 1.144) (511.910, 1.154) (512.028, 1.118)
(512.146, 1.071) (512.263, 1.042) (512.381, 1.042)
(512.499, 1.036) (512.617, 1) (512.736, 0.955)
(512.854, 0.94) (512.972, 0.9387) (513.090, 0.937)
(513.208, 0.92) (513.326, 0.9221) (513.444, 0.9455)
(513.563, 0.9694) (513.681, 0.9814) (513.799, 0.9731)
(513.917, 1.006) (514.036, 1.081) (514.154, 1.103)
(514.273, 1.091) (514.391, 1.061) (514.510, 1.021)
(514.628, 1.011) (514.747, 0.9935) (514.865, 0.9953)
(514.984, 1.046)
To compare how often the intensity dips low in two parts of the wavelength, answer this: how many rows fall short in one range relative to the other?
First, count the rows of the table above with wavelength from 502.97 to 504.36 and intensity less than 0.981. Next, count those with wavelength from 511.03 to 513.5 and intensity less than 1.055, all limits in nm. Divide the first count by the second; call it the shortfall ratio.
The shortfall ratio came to 0.53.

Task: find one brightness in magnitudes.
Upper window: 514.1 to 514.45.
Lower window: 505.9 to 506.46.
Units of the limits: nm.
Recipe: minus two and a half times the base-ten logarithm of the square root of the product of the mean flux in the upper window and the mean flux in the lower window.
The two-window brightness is -0.044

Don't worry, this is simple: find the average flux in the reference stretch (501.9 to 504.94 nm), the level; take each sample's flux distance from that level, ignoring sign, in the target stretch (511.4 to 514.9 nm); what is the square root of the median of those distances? 0.232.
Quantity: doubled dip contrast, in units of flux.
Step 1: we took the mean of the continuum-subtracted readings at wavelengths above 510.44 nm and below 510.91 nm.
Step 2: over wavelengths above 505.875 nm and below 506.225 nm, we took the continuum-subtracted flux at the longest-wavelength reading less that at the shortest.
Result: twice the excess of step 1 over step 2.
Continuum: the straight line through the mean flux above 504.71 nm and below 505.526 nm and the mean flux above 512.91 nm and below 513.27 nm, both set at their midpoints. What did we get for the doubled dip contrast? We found -0.15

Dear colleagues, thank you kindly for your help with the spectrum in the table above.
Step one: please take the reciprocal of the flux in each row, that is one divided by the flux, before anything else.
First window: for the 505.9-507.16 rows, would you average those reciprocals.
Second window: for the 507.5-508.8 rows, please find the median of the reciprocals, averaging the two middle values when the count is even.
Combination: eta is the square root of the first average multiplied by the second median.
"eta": 0.996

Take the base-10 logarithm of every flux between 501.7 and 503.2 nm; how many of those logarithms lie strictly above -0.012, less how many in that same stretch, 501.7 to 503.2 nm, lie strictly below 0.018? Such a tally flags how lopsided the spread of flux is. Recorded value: -4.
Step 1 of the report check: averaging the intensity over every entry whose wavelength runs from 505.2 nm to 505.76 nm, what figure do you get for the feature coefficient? 1.09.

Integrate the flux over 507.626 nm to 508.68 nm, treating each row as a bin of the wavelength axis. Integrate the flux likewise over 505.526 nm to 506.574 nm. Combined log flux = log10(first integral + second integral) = 0.336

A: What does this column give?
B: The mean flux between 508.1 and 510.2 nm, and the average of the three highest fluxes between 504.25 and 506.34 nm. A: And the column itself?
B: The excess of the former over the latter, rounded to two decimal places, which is -0.10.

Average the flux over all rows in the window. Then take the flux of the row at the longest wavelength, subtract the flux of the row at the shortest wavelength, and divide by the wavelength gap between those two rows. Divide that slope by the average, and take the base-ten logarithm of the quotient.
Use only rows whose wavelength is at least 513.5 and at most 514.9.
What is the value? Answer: -1.7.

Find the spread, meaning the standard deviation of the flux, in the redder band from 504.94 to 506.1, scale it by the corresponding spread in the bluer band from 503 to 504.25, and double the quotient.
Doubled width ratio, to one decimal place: 1.6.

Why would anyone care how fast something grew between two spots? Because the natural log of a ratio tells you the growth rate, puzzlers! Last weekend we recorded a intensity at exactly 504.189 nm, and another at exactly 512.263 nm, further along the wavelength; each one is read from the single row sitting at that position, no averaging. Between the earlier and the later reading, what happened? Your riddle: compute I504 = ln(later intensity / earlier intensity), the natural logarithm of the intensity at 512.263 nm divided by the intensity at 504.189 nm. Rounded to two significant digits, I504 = 0.23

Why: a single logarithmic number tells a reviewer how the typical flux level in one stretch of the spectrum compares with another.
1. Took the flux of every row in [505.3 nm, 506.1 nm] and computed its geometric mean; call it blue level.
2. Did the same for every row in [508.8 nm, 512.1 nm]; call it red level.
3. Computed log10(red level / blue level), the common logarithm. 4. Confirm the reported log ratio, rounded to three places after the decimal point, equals -0.013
